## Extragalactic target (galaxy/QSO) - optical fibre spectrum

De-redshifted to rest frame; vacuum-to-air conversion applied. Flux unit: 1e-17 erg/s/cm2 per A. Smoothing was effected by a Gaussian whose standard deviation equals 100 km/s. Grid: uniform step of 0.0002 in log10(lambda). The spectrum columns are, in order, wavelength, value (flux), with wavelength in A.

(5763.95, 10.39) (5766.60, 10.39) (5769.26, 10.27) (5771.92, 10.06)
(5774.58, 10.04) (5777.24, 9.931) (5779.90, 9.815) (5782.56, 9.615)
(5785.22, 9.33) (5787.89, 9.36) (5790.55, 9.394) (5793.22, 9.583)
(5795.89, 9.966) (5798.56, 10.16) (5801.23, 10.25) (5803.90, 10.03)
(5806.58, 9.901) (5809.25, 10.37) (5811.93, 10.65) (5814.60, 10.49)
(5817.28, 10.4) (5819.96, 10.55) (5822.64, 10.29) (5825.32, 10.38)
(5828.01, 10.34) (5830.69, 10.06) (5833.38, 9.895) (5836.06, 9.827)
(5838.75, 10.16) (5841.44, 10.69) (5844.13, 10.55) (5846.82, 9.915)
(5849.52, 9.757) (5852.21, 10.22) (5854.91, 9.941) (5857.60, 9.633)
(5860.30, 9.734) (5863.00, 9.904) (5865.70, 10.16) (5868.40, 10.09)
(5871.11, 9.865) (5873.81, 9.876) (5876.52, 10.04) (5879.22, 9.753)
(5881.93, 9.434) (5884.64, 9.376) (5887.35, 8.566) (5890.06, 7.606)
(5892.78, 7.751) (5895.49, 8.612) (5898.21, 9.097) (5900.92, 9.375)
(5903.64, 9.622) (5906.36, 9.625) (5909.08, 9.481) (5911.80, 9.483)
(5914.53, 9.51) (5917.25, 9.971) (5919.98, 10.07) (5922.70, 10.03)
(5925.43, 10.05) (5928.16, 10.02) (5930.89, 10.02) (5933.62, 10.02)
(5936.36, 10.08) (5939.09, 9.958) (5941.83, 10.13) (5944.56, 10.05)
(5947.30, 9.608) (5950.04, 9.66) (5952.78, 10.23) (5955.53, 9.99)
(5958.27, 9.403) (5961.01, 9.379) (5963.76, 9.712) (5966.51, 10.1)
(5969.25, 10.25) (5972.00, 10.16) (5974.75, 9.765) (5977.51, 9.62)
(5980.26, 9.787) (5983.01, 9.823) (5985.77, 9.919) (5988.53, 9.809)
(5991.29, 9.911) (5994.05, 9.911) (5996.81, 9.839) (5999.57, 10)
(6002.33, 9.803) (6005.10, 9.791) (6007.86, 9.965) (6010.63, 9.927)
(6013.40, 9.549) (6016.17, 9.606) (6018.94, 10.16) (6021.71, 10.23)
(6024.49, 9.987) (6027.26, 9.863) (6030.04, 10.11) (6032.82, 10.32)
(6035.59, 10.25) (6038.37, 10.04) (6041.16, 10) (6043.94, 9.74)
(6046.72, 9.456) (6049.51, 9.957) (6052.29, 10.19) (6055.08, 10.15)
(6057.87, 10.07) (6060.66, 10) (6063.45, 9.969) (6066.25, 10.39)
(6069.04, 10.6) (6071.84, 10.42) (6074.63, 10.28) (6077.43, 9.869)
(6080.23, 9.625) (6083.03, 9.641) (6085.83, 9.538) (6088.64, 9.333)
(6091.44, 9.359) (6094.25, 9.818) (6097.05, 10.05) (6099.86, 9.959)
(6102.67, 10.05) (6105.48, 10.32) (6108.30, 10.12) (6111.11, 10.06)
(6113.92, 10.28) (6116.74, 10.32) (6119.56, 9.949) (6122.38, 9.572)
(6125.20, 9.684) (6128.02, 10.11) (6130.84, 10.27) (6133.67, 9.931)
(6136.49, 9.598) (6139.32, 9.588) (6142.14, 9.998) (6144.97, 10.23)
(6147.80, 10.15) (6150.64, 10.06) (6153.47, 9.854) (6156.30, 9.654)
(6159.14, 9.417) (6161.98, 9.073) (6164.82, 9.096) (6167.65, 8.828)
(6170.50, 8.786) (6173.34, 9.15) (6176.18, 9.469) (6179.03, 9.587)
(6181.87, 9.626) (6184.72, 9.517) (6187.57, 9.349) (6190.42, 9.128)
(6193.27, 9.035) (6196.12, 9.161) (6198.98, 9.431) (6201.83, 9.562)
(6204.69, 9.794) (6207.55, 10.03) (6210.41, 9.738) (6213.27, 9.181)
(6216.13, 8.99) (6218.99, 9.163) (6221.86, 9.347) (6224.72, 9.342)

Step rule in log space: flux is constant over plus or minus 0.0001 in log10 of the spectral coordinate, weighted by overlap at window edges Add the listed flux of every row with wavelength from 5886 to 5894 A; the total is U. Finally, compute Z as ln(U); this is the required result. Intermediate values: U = 23.9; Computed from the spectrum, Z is 3.17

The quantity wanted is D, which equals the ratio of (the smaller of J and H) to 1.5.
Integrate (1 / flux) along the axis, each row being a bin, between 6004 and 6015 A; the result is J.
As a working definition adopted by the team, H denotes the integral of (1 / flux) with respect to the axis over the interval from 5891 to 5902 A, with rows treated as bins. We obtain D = 0.748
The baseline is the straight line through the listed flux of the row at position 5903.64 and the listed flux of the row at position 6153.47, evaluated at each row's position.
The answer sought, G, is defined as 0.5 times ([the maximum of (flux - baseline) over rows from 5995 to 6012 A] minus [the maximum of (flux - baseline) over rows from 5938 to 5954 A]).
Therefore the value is -0.1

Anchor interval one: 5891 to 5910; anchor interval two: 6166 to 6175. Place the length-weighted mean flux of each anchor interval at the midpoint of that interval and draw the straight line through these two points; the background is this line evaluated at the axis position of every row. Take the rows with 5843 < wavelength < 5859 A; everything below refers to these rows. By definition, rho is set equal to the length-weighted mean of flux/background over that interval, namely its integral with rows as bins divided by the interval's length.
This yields 1.10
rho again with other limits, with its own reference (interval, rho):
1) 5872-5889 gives 1.05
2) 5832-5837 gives 1.09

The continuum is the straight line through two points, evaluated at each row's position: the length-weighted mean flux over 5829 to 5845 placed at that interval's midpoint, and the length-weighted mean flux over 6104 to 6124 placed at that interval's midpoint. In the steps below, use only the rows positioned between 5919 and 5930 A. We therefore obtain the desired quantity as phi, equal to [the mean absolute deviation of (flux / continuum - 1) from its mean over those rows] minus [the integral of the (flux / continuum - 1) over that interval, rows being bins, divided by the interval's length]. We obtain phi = 0.013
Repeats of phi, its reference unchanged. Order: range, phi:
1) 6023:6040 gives 0.015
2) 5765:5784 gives 0.039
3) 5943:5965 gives 0.063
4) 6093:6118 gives 0.011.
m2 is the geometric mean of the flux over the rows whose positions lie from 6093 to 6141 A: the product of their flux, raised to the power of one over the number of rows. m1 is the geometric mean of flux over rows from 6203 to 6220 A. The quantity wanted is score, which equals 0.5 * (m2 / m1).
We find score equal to 0.527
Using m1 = 9.5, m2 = 9.98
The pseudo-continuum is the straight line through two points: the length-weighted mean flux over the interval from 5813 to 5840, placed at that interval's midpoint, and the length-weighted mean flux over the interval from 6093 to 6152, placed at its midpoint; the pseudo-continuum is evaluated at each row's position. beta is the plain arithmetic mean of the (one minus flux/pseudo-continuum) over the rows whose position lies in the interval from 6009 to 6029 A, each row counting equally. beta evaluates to 0.018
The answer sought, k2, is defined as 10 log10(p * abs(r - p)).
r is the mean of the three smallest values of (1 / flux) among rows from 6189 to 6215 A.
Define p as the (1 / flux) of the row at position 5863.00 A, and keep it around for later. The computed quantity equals -42.7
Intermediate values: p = 0.101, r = 0.101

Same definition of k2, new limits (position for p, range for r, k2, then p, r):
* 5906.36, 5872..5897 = -35.4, 0.104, 0.101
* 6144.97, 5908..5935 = -37.7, 0.098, 0.100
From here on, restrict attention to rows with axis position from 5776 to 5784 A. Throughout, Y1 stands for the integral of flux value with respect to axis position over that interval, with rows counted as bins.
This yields 78.3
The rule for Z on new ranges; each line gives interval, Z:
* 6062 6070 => 3.43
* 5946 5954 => 3.38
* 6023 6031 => 3.40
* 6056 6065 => 3.40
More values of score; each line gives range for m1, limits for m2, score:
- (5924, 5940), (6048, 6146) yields 0.498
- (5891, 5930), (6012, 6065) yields 0.528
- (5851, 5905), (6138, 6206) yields 0.504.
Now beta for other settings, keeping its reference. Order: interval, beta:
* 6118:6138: 0.013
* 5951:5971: 0.027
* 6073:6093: 0.037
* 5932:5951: 0.022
